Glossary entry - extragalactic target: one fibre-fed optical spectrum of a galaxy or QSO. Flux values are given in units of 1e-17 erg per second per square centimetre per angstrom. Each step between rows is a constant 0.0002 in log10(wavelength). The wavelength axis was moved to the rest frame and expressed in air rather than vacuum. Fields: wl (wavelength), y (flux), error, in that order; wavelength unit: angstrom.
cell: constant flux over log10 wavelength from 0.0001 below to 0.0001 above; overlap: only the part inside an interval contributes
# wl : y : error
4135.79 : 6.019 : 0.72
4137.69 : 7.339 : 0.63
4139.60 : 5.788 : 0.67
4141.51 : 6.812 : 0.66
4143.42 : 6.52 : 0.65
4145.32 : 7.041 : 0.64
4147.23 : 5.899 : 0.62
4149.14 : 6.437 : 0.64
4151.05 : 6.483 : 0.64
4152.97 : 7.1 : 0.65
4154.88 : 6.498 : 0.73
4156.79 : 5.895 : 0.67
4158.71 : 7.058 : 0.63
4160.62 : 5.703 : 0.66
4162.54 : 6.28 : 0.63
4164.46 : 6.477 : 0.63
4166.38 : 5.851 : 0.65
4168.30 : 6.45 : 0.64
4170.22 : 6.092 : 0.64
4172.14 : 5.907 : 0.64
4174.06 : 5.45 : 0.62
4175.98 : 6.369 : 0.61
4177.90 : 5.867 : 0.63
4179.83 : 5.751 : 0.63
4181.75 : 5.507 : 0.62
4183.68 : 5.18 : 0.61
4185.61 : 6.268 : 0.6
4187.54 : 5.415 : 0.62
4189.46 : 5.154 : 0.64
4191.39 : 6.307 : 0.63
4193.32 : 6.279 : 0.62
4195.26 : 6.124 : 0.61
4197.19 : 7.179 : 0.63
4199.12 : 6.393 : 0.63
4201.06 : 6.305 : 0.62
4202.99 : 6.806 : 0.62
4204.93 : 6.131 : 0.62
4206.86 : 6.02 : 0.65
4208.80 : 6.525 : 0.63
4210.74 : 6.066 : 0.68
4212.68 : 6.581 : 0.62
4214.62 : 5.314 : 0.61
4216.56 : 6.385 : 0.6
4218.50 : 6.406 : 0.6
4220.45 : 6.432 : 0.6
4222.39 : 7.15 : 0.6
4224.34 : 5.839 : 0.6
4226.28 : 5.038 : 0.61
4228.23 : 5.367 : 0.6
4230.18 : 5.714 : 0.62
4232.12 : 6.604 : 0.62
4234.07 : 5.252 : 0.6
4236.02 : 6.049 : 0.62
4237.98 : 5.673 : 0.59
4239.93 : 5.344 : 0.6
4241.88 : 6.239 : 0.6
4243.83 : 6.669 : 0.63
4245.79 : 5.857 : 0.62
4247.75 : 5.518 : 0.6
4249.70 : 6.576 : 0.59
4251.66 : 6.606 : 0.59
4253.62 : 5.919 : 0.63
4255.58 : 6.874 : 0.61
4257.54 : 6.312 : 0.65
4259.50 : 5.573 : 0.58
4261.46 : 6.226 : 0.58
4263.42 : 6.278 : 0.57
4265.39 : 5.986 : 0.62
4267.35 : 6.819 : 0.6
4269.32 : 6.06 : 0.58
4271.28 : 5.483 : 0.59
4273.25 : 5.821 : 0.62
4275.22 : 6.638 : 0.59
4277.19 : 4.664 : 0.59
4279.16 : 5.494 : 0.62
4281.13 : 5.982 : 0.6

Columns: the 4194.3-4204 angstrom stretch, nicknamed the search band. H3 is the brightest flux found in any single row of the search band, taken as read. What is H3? 7.179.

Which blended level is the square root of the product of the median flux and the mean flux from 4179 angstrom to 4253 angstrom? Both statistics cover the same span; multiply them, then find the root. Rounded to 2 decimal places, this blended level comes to 6.09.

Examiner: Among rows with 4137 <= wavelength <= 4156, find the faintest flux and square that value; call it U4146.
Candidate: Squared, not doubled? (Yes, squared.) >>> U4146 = 34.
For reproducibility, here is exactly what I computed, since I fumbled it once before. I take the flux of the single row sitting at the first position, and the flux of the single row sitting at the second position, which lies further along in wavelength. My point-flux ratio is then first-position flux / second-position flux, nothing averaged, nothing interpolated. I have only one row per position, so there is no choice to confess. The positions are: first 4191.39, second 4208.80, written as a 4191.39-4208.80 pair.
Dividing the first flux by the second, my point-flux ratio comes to 0.97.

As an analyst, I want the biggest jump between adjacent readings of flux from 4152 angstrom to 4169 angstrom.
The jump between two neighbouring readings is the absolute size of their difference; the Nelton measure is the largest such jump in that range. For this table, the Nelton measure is 1.4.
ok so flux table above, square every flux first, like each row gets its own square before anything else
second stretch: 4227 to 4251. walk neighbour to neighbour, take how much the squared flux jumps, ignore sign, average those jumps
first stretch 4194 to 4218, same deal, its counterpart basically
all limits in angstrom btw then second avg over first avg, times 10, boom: 10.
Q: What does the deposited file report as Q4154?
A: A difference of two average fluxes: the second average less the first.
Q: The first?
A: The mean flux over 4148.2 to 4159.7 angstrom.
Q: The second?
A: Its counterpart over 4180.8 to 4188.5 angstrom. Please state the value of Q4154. -1.0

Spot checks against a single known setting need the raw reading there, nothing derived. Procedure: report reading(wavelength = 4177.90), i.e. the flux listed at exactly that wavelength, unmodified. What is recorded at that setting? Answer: 5.867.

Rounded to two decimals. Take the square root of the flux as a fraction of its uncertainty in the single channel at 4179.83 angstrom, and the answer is 3.02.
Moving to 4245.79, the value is 3.07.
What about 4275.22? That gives 3.35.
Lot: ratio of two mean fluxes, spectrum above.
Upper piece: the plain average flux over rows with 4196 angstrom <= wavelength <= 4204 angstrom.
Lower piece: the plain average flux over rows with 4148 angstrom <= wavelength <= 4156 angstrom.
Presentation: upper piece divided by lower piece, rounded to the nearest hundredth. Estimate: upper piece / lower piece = 1.01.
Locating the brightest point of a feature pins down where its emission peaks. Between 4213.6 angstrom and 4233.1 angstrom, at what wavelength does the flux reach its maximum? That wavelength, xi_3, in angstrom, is 4222.39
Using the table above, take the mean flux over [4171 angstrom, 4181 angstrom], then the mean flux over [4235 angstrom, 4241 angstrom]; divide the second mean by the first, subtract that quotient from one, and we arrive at 0.03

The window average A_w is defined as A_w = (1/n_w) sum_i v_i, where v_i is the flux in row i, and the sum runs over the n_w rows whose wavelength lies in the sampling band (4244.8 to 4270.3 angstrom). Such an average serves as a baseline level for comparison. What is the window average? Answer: 6.20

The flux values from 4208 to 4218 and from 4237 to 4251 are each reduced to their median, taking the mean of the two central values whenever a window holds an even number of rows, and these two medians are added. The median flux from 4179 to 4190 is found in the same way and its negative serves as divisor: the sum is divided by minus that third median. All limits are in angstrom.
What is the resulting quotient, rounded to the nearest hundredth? -2.24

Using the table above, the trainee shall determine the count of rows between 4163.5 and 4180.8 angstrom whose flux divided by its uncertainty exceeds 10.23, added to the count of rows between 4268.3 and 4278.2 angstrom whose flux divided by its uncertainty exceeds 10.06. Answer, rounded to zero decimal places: 4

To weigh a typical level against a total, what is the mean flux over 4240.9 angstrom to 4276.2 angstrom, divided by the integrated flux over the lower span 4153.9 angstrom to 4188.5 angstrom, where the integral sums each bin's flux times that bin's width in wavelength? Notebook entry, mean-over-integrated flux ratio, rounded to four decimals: 0.0298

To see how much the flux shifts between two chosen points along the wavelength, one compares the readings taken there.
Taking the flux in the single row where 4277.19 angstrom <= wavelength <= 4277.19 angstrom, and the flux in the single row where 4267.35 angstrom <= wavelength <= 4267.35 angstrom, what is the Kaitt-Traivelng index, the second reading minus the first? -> 2.2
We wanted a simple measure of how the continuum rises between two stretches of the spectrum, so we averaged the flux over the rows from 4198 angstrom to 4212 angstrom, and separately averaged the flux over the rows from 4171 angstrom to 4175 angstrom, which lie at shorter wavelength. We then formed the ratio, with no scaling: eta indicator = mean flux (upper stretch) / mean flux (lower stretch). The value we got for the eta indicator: 1.11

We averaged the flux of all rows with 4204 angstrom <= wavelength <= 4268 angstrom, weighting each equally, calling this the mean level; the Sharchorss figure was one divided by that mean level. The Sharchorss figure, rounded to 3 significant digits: 0.164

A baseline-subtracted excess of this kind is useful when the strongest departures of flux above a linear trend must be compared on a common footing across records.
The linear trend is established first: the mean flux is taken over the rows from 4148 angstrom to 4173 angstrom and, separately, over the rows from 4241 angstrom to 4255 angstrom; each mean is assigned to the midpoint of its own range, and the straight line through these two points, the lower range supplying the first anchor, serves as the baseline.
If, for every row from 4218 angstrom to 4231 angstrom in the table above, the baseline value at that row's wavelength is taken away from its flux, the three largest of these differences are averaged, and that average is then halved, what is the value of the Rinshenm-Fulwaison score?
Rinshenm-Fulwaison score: 0.21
